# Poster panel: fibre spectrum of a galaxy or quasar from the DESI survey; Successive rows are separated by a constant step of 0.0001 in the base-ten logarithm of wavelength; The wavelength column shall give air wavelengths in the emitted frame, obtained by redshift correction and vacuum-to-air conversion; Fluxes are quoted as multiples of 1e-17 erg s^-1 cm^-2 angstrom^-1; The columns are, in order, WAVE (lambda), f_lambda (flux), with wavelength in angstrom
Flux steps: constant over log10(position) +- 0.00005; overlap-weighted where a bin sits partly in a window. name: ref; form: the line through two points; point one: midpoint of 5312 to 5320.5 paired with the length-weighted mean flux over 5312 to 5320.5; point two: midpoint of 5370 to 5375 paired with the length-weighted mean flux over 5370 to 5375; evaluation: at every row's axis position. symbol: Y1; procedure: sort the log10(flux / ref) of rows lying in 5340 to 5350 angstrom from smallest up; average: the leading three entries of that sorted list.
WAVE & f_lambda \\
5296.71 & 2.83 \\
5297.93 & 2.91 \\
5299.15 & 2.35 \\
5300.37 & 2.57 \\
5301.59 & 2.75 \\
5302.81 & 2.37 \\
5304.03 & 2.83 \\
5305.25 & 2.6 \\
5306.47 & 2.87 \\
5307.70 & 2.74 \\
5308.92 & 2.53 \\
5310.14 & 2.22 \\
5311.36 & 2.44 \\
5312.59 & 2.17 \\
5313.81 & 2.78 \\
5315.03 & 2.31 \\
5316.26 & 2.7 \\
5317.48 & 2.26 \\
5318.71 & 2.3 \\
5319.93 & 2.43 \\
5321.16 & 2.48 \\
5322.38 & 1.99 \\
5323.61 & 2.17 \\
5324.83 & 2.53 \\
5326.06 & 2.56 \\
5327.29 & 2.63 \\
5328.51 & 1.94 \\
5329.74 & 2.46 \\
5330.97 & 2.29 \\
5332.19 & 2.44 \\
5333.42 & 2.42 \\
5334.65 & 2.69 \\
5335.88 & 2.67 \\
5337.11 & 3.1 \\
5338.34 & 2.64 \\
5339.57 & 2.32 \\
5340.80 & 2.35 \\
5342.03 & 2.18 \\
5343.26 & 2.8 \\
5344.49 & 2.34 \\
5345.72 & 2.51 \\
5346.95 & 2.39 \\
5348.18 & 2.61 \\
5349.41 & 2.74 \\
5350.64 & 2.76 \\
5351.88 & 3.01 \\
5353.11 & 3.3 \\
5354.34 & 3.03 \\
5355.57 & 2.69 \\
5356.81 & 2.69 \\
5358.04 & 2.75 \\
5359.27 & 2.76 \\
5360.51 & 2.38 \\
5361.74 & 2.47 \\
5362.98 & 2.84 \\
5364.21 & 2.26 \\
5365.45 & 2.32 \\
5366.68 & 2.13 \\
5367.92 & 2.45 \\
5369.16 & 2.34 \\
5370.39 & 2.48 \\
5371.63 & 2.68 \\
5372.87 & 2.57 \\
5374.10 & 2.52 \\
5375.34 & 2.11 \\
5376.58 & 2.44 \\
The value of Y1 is -0.034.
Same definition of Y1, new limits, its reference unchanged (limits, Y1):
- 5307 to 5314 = -0.026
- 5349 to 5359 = 0.034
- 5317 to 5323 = -0.047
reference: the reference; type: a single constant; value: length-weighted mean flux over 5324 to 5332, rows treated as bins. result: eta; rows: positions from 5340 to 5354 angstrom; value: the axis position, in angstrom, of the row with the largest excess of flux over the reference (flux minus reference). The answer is 5353.11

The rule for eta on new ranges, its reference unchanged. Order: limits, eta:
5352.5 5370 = 5353.11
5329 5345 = 5337.11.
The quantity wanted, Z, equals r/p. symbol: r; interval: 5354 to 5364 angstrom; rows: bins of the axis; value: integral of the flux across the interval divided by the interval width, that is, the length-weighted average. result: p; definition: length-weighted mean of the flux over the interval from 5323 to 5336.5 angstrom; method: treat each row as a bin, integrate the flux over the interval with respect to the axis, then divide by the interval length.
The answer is 1.10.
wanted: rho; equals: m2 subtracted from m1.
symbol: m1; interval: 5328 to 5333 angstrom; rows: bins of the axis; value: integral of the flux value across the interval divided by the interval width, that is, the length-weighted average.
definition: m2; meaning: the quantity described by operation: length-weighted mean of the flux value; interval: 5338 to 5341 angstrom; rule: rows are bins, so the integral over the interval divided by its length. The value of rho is -0.1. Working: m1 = 2.29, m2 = 2.43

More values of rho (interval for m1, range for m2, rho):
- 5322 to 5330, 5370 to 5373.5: -0.3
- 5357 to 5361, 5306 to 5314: 0.1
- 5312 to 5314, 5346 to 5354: -0.4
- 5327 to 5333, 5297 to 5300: -0.3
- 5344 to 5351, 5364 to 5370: 0.2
